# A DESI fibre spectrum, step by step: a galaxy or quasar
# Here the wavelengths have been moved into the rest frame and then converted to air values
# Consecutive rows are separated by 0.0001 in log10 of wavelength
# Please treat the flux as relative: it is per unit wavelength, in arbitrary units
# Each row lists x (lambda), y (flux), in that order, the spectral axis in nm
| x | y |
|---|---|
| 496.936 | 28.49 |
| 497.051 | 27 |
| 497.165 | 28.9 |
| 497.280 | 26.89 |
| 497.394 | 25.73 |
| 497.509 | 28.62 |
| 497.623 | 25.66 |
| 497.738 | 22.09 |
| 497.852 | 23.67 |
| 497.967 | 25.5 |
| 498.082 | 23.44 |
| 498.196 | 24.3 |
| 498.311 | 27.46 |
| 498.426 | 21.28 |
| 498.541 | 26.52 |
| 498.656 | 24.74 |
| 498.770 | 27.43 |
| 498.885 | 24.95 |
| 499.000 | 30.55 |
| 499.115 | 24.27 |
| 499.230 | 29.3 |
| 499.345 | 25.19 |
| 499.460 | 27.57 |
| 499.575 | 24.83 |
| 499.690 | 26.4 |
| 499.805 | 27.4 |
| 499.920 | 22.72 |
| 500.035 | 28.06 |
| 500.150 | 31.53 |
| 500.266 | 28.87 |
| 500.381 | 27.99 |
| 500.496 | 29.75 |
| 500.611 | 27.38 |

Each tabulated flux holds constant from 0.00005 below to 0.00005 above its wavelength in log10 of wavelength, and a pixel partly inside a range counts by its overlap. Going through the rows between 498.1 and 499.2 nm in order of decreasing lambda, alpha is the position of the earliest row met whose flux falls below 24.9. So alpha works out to 499.115 nm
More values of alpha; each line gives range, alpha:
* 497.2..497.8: 497.738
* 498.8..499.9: 499.575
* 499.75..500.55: 499.920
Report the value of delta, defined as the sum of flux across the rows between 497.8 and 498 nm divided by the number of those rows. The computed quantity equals 24.6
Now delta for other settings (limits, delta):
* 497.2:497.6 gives 27.1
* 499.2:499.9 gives 26.8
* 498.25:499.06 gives 26.1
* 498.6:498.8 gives 26.1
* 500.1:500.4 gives 29.5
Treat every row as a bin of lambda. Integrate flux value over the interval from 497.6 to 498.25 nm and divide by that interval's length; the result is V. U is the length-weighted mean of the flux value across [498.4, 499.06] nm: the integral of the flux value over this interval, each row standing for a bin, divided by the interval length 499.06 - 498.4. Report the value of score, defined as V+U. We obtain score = 50.17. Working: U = 26.1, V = 24.0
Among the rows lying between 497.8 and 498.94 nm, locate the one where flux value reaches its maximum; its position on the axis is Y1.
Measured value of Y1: 498.311 nm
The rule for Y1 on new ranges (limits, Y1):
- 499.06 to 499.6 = 499.230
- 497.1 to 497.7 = 497.165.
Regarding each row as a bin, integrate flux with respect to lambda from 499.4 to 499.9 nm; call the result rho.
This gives 13.1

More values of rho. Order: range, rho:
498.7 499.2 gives 13.5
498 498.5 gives 12.1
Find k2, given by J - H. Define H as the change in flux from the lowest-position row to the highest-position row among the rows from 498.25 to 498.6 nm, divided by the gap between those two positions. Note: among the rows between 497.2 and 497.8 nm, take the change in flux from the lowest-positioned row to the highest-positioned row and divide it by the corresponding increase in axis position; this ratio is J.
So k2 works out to -6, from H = -4.1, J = -10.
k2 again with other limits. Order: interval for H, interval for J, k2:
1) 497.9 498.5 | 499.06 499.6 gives 10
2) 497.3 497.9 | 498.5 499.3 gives 9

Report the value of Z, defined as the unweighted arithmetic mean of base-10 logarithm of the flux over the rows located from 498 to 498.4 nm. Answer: 1.40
